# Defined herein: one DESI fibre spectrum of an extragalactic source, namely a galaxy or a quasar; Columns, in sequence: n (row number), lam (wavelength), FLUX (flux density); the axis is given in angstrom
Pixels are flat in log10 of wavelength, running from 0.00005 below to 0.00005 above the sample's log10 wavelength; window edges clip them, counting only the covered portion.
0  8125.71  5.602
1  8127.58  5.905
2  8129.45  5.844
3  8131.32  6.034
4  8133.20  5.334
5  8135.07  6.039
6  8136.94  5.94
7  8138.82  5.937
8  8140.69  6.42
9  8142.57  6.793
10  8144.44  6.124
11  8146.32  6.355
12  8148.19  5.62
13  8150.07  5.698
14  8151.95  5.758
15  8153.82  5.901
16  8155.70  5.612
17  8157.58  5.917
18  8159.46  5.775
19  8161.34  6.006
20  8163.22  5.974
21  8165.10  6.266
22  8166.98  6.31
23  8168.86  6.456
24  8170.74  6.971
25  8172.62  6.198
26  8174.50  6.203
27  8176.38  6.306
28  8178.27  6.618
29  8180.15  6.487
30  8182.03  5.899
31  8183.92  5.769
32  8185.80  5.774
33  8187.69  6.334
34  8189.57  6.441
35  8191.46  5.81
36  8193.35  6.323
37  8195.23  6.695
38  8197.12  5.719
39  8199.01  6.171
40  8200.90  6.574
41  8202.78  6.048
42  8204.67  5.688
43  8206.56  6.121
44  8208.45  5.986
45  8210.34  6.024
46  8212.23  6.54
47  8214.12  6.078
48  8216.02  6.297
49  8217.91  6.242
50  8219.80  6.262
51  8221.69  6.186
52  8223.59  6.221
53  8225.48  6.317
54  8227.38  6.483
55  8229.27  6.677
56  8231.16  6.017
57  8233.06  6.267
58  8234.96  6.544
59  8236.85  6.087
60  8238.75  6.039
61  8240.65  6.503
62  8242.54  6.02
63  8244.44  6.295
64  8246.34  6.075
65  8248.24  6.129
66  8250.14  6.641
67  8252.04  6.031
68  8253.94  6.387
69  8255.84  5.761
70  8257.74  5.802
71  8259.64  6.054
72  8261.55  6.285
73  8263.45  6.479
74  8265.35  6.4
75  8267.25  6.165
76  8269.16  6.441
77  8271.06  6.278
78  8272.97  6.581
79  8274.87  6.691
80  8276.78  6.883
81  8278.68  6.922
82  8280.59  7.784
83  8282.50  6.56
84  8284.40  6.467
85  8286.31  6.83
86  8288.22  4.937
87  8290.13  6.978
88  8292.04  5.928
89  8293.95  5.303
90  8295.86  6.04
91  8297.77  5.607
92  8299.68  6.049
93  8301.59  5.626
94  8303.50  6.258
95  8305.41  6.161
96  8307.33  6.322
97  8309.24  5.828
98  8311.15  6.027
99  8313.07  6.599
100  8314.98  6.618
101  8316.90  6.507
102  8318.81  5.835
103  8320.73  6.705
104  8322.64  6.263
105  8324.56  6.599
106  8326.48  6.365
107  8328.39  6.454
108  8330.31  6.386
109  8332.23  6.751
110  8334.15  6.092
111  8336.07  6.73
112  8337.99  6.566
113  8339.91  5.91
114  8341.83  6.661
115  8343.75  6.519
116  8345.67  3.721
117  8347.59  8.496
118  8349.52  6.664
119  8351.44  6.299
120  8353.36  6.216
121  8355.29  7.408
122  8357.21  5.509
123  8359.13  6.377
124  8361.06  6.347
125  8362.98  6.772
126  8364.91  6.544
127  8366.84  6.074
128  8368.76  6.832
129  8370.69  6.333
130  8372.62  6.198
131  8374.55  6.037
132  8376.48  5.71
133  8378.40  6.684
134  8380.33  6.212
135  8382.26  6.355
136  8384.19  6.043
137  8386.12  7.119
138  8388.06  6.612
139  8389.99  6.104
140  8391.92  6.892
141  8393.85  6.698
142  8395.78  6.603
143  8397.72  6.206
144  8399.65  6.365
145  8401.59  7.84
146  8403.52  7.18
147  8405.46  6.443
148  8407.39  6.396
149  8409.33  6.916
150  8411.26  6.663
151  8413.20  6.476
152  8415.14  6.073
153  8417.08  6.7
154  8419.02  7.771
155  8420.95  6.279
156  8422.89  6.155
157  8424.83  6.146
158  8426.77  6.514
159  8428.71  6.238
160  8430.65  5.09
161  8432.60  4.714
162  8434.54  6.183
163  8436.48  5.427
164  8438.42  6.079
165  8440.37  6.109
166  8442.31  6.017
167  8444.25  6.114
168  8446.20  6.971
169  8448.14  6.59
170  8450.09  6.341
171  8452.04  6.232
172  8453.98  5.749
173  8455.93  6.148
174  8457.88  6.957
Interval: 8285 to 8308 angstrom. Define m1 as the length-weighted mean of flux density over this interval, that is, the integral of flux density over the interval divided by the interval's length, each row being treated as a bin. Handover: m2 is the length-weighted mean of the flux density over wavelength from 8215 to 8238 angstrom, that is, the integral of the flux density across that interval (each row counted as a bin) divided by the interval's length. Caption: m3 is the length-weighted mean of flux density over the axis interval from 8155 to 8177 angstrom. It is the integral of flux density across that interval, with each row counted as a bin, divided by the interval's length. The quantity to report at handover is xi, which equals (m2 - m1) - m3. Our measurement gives -5.9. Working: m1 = 6.0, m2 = 6.30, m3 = 6.17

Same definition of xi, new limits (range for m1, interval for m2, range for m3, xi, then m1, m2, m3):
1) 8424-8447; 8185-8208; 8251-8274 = -6.0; 6.0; 6.14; 6.23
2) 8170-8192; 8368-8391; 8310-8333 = -6.3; 6.2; 6.35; 6.42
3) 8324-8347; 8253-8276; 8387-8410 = -6.7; 6.3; 6.28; 6.68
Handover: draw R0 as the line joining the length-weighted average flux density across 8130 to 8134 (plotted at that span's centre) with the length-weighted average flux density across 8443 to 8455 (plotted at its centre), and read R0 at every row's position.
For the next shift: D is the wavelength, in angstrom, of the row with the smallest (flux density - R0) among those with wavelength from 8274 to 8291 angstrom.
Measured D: 8288.22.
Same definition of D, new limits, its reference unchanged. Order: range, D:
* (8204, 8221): 8204.67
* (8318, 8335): 8318.81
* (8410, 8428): 8415.14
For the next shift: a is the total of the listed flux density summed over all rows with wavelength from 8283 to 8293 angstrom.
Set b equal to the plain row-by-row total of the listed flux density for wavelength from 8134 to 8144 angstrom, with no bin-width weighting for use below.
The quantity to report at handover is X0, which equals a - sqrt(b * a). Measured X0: 0.0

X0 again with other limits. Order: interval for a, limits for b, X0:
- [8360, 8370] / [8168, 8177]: 0.2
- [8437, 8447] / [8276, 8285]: -1.6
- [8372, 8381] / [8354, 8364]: -0.8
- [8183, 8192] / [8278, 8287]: -2.1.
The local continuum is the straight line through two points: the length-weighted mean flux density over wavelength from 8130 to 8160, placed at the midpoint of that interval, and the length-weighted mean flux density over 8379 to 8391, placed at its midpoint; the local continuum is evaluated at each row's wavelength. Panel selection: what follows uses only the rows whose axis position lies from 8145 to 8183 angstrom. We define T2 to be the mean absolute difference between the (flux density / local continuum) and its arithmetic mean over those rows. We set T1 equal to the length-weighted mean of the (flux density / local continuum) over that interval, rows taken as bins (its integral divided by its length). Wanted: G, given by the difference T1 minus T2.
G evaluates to 0.97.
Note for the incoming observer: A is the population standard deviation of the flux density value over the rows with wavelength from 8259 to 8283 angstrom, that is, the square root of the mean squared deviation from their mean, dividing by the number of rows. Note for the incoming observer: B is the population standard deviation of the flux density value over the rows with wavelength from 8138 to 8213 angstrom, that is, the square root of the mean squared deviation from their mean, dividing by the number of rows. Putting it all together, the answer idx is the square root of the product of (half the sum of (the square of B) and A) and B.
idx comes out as 0.30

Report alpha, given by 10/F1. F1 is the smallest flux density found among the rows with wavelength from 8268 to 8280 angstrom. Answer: 1.6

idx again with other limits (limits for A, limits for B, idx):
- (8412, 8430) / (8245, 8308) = 0.45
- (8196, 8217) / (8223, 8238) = 0.18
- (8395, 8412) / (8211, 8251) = 0.23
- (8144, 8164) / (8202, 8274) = 0.18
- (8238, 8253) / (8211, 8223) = 0.13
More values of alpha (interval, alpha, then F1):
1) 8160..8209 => 1.8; 5.688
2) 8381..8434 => 2.1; 4.714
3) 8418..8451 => 2.1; 4.714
